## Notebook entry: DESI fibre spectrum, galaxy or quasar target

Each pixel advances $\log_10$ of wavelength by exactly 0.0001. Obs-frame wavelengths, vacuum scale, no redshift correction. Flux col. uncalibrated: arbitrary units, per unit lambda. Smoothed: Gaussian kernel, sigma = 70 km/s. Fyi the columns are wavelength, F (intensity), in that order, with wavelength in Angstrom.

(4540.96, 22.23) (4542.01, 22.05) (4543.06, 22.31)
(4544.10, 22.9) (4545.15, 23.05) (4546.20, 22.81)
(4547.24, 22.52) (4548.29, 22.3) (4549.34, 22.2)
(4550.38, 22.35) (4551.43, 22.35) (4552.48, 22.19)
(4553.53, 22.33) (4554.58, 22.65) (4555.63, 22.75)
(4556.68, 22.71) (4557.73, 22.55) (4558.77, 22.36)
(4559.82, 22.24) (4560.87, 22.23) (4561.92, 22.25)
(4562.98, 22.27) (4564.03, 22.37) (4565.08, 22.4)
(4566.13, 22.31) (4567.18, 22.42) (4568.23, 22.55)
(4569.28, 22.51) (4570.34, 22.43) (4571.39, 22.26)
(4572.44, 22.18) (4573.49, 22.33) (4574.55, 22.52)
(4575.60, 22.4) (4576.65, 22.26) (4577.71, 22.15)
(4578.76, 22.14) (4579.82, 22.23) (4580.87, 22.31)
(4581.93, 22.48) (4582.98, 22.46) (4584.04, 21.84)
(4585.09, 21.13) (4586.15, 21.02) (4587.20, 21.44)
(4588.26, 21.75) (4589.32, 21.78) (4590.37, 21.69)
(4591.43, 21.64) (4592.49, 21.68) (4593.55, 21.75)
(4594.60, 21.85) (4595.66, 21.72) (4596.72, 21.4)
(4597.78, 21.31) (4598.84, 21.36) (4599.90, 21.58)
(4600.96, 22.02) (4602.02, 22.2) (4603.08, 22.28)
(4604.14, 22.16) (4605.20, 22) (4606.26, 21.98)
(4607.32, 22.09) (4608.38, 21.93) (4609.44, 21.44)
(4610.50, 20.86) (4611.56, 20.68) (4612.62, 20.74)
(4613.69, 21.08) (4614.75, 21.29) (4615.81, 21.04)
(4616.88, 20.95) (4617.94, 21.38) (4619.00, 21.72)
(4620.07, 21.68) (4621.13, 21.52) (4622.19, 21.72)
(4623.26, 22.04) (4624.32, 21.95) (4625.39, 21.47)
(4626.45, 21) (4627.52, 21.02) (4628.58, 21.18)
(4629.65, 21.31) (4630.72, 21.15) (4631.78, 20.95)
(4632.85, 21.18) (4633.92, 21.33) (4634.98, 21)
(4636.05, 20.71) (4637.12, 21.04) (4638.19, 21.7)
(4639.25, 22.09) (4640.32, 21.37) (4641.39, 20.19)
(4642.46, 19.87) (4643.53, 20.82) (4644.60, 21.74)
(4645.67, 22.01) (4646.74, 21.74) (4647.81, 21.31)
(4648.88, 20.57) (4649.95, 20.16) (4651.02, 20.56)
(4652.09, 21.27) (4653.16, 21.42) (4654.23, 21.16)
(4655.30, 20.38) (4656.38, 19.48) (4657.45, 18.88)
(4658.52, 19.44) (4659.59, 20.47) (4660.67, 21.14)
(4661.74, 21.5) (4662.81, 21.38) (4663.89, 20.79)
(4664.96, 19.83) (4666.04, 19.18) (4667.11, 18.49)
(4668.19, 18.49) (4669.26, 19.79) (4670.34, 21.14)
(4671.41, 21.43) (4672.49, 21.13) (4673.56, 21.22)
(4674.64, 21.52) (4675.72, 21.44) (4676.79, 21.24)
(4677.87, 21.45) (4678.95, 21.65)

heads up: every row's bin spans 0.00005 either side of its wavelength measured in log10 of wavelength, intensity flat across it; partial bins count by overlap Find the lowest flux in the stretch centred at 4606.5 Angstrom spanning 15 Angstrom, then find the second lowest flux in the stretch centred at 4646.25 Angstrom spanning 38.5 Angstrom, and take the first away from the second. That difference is -1.24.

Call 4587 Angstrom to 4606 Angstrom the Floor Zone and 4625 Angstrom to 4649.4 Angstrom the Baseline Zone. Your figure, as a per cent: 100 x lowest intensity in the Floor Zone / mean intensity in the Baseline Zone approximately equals 101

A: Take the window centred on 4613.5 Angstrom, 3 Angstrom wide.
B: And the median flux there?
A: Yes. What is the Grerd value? 21.1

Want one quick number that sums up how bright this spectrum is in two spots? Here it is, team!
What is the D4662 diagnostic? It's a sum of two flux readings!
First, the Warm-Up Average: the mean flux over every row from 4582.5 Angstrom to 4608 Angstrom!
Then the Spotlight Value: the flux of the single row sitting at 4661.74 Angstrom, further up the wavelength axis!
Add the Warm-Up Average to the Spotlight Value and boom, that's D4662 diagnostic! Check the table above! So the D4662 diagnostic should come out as 43.3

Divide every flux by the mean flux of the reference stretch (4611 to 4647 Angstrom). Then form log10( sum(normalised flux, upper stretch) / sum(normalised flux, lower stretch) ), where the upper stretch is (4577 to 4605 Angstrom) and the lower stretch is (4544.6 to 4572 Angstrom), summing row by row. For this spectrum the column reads -0.012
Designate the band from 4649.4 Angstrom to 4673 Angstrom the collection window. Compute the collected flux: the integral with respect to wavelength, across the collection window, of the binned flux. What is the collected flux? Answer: 480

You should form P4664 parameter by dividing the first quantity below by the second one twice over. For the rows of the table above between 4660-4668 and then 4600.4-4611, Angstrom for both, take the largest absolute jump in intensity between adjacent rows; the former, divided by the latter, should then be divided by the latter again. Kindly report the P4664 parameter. 2.9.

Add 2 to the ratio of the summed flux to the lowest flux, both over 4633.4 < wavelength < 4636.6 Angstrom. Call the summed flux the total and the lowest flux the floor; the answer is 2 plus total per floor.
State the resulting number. 5.04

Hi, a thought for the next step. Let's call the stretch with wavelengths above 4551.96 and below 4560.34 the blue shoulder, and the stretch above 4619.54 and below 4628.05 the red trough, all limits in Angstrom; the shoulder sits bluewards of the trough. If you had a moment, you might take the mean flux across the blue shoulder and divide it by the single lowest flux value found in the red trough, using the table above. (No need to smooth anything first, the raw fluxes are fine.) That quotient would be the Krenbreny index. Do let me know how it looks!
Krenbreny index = 1.07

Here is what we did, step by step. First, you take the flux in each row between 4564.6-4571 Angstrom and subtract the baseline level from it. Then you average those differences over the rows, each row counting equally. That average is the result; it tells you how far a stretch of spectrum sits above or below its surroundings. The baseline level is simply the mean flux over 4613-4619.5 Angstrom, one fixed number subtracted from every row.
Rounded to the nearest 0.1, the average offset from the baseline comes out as 1.2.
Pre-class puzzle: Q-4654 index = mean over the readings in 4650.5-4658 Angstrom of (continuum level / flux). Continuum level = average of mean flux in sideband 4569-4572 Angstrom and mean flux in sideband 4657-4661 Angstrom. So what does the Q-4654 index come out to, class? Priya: 1.04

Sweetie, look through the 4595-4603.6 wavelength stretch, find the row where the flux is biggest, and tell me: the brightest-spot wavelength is 4603.08 Angstrom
